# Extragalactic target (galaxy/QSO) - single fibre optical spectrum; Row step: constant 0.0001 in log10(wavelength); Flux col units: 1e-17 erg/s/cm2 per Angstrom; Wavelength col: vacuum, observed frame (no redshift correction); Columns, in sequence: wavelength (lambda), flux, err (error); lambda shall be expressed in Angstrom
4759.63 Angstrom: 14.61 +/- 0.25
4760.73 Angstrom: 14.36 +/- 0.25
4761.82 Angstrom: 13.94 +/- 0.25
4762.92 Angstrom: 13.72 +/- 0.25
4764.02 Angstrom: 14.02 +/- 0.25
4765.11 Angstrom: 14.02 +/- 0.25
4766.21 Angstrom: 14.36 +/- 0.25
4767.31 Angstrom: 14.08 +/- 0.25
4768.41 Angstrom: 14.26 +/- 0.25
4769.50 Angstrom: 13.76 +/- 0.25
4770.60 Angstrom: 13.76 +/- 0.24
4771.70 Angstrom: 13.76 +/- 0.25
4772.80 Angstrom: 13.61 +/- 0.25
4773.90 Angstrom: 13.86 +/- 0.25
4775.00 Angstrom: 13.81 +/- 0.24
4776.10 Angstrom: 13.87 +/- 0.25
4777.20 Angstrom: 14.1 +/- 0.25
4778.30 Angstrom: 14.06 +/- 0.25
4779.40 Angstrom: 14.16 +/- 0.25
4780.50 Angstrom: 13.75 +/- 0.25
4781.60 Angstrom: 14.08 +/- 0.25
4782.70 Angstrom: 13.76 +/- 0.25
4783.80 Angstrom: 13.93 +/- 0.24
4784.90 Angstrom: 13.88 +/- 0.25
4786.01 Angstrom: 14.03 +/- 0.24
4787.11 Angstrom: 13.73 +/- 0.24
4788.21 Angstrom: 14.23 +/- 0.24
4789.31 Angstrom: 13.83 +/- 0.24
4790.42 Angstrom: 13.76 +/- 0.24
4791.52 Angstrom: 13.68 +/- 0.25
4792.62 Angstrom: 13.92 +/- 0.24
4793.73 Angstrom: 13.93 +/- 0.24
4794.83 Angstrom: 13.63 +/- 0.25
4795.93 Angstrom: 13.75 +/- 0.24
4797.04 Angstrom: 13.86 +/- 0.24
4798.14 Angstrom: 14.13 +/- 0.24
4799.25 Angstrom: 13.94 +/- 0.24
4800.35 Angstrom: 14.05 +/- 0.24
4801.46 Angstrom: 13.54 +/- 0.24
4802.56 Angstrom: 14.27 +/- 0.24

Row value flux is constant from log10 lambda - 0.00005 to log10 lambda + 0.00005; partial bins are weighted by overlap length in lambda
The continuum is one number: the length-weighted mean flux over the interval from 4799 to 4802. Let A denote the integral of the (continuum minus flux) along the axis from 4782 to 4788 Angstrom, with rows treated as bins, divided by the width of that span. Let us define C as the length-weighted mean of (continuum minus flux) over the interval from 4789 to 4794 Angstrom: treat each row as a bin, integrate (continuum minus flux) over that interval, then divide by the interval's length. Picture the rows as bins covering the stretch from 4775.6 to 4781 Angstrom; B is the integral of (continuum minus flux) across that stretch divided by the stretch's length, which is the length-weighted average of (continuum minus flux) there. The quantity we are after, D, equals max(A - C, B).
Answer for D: -0.07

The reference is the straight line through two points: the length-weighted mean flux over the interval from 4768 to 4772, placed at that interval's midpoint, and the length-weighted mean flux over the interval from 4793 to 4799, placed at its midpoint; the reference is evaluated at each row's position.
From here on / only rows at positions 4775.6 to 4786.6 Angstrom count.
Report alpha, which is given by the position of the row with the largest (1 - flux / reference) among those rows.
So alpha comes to 4780.50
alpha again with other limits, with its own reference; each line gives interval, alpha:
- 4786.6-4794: 4791.52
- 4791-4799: 4794.83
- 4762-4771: 4762.92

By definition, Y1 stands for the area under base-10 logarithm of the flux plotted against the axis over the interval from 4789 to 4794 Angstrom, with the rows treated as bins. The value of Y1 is 5.69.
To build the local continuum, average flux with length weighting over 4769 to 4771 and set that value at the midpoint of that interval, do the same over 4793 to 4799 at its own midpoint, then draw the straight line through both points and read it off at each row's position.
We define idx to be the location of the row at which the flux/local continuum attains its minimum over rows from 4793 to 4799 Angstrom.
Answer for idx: 4794.83 Angstrom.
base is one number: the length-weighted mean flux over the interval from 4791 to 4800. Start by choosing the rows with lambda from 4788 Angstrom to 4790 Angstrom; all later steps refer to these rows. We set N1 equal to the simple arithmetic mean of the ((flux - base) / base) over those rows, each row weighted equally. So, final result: 0.012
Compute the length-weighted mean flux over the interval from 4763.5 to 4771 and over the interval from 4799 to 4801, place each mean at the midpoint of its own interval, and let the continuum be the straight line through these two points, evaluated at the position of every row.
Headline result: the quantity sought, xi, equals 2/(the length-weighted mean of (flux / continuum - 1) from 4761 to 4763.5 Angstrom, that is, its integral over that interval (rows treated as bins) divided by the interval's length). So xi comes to -162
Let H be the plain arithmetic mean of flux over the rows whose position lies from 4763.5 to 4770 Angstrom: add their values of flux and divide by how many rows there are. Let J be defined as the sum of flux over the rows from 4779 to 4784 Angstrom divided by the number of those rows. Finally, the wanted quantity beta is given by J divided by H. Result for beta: 0.99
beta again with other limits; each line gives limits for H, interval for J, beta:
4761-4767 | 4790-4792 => 0.98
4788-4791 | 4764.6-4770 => 1.01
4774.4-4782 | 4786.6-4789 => 1.00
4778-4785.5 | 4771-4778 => 0.99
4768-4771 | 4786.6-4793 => 1.00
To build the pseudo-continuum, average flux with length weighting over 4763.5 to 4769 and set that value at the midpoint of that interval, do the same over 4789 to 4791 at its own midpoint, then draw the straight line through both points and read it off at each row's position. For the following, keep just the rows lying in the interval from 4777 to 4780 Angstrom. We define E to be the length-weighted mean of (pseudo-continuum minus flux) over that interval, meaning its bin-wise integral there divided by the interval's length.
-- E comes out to -0.14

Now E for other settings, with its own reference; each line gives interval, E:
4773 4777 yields 0.17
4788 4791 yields -0.13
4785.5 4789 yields -0.18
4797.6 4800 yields -0.42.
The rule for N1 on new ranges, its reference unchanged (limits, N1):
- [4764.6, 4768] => 0.021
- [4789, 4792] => -0.008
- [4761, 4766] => 0.004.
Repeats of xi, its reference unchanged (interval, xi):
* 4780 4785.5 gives -200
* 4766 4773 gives -250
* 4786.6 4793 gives -186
